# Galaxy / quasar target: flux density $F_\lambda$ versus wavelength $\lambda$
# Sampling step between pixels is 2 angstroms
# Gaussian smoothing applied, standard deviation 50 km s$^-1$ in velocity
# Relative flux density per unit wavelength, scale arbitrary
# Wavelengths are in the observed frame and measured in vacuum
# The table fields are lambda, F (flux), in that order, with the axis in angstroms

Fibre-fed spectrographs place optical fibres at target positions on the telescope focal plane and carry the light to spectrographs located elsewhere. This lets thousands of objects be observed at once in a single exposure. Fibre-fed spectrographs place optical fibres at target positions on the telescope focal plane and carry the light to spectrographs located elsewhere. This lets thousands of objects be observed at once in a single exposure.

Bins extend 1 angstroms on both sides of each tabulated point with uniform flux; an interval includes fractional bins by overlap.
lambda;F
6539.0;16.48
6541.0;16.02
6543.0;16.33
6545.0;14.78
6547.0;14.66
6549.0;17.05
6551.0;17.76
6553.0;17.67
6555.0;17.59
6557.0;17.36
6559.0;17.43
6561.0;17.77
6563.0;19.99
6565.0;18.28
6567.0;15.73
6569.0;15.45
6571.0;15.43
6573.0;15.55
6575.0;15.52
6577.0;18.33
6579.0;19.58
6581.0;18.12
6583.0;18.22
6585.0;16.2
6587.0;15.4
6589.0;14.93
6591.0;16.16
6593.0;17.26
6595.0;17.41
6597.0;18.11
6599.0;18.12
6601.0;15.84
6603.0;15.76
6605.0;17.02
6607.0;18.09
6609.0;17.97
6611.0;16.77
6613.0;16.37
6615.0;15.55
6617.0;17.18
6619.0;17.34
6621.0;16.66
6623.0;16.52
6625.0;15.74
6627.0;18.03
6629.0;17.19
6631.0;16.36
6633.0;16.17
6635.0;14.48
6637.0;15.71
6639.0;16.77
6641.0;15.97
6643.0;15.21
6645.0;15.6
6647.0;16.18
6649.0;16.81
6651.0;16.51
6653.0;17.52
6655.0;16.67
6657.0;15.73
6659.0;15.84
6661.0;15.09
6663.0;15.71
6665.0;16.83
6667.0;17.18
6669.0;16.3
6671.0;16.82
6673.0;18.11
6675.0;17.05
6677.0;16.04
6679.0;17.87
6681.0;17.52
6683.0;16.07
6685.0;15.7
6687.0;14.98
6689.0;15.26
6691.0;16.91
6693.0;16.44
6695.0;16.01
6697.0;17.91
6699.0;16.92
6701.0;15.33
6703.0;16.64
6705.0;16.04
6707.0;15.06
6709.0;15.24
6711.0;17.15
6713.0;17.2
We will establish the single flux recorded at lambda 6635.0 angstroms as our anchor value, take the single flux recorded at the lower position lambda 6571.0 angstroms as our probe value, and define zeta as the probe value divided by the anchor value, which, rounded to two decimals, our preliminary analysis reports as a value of 1.07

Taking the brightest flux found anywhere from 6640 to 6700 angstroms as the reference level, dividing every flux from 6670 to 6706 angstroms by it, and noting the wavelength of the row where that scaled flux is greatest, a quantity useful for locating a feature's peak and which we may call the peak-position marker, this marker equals 6673.0 angstroms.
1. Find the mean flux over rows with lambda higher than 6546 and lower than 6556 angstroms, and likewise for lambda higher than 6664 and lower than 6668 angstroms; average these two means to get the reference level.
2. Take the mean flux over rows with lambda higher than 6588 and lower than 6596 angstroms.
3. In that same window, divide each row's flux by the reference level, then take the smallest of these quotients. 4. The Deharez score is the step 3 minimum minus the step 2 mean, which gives -15.6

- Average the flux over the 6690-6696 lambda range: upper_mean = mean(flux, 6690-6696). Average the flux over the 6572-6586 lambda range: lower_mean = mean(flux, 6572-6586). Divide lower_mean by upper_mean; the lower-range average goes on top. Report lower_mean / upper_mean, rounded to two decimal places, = 1.06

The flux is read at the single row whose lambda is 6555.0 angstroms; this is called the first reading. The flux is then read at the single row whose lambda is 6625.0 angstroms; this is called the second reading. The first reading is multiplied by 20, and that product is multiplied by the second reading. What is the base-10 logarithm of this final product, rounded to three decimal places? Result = 3.743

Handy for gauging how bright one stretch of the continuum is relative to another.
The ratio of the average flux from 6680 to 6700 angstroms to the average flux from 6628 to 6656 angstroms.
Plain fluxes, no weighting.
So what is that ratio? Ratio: 1.01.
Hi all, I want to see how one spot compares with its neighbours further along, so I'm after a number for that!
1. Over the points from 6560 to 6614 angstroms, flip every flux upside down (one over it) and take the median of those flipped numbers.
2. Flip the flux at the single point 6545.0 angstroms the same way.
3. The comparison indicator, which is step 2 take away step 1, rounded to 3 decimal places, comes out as 0.009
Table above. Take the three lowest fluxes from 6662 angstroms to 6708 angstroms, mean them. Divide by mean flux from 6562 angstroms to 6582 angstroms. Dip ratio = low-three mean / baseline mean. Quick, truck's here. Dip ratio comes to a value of 0.878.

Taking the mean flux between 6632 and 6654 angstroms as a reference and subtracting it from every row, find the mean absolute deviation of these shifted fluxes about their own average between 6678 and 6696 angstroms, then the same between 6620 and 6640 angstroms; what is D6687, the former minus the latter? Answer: 0.1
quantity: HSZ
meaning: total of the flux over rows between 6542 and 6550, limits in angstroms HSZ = 63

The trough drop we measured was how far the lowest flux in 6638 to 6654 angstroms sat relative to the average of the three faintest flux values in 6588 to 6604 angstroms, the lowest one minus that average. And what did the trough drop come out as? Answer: -0.30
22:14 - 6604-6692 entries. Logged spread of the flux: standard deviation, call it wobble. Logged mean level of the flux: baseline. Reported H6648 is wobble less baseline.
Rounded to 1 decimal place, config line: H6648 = -15.6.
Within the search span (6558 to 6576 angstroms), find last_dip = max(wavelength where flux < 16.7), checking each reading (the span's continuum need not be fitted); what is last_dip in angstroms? 6575.0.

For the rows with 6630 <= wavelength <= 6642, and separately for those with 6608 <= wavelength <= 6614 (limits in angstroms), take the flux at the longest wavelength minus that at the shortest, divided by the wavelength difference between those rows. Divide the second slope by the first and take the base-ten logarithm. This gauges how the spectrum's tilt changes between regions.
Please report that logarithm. 1.0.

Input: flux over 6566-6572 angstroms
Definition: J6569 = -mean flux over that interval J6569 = -15.5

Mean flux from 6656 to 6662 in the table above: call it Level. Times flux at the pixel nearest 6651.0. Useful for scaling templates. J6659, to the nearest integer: 257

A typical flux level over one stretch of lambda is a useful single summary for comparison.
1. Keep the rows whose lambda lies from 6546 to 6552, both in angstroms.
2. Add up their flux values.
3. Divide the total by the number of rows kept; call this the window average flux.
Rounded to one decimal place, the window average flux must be 16.5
